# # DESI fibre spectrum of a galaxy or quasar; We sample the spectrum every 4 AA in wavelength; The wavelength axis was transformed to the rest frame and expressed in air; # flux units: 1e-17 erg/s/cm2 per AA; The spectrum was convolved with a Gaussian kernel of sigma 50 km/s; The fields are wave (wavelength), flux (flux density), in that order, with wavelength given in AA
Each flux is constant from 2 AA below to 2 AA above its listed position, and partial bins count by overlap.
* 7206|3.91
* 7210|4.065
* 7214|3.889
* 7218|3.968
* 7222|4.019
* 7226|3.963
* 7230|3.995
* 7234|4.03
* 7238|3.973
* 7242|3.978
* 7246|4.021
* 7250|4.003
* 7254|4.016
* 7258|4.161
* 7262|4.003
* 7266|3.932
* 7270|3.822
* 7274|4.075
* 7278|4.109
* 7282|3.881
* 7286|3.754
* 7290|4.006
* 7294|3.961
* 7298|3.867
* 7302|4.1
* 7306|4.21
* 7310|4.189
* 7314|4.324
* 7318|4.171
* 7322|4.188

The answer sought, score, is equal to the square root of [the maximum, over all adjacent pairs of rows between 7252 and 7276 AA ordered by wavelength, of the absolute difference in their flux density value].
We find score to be 0.50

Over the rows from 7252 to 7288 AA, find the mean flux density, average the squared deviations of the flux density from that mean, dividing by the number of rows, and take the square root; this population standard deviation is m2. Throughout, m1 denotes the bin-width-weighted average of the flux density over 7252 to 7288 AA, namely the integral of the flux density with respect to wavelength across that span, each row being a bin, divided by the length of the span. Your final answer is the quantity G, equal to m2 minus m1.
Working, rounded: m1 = 3.97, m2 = 0.128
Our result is -3.84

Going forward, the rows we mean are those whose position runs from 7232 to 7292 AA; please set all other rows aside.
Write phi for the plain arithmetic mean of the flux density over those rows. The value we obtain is 3.98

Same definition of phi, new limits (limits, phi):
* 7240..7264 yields 4.03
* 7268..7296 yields 3.94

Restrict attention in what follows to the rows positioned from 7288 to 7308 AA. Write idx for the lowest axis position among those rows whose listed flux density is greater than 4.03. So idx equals 7302 AA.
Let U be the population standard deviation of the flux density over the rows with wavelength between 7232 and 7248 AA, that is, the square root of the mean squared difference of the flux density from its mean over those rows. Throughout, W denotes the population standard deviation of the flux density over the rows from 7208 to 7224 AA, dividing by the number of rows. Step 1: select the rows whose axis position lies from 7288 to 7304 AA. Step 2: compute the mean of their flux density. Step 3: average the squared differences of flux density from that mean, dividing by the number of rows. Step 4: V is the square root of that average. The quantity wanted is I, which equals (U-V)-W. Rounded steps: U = 0.025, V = 0.08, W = 0.065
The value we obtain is -0.12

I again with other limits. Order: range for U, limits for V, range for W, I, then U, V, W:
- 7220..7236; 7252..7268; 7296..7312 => -0.19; 0.026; 0.08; 0.136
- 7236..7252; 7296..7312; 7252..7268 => -0.20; 0.019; 0.14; 0.083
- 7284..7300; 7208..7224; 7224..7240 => 0.01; 0.097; 0.07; 0.026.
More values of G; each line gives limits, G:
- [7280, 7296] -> -3.80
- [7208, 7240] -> -3.94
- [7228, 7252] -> -3.98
